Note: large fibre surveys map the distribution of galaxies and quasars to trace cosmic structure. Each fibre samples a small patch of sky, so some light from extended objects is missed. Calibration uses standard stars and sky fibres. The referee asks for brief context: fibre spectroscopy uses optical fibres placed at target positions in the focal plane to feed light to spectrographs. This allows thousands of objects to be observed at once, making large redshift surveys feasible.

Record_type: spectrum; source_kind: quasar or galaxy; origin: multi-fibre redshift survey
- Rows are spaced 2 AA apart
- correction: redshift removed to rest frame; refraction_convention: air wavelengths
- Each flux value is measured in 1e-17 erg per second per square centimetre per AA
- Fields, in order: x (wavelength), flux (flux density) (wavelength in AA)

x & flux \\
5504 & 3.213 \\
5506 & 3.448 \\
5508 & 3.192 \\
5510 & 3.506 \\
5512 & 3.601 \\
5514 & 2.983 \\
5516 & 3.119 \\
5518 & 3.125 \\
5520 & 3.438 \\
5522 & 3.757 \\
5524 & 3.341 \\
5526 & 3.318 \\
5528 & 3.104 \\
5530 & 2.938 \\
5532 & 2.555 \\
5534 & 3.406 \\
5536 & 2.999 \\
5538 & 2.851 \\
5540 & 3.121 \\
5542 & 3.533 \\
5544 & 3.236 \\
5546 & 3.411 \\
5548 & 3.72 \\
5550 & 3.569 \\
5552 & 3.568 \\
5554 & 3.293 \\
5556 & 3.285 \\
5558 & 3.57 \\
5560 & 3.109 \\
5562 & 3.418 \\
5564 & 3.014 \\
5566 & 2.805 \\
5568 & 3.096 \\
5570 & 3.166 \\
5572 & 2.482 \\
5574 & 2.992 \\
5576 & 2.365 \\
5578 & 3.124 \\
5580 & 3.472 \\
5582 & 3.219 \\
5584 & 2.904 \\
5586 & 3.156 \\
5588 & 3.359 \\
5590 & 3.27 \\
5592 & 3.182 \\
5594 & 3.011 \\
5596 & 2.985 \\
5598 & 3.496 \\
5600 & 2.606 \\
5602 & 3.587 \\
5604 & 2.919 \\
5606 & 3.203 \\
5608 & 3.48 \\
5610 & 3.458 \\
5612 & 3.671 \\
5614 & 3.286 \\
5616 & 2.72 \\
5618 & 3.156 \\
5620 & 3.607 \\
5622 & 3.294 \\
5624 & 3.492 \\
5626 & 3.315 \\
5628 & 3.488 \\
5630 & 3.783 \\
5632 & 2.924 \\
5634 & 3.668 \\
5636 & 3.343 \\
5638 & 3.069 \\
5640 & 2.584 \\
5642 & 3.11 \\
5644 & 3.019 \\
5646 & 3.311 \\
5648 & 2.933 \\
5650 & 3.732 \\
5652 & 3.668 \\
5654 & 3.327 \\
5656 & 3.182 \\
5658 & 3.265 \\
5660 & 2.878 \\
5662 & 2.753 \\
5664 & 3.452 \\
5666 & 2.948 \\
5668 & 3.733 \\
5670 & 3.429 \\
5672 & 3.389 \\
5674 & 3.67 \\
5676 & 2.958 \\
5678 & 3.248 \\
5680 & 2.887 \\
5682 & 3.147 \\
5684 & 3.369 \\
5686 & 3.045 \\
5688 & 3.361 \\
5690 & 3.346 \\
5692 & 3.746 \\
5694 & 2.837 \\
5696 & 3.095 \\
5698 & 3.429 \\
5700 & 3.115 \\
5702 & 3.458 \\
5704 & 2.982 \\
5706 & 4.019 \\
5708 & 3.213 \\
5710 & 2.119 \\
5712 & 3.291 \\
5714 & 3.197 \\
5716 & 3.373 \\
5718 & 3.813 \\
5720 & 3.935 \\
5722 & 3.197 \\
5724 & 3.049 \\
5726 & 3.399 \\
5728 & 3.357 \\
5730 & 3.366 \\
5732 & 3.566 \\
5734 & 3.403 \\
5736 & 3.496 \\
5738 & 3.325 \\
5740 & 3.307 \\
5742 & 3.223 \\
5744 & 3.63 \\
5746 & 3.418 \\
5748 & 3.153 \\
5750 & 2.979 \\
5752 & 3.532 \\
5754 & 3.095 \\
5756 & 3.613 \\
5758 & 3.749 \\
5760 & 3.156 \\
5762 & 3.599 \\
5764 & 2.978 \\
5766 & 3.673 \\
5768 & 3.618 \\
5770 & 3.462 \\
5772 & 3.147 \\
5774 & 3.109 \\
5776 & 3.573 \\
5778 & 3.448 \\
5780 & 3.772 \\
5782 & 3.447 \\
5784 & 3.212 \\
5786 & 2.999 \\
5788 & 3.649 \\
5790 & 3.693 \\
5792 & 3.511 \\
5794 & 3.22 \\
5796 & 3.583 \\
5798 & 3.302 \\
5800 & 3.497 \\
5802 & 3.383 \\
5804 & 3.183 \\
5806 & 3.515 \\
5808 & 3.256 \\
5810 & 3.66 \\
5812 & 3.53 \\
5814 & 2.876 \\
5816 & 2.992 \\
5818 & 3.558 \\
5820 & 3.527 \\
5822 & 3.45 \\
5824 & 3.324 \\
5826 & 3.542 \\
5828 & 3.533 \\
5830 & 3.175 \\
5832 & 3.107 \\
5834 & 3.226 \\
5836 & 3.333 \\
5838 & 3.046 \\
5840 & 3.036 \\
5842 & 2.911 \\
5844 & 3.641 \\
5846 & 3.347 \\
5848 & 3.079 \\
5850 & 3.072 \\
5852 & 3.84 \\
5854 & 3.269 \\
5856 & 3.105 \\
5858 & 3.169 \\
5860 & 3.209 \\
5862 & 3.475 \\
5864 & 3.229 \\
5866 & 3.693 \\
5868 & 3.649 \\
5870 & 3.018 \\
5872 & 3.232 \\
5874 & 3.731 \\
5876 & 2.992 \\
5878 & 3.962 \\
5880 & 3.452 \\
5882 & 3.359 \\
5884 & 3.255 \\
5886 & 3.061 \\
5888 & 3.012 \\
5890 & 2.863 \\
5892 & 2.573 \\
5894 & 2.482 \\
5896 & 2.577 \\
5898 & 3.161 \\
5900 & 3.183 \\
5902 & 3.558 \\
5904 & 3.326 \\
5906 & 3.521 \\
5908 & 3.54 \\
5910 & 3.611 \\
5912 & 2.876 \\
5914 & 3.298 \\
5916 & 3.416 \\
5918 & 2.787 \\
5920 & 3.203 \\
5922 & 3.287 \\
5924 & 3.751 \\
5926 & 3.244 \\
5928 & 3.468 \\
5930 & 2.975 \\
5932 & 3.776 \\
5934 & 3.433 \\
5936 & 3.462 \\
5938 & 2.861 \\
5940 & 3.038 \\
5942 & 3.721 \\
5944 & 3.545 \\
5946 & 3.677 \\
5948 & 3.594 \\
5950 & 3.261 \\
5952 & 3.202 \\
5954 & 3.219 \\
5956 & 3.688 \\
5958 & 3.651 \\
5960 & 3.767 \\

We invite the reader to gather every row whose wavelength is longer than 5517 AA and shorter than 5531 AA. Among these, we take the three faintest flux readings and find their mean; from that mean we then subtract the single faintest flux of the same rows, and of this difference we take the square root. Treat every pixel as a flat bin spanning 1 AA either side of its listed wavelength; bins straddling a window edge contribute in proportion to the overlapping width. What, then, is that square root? 0.34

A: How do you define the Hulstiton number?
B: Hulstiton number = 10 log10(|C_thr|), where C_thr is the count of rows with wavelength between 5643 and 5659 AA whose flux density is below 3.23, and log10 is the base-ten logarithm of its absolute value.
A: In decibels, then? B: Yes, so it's 4.8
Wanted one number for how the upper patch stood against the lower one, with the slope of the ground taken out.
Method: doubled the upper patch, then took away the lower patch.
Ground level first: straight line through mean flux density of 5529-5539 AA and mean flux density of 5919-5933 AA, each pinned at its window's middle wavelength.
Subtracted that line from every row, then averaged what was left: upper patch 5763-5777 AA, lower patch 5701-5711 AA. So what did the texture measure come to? 0.29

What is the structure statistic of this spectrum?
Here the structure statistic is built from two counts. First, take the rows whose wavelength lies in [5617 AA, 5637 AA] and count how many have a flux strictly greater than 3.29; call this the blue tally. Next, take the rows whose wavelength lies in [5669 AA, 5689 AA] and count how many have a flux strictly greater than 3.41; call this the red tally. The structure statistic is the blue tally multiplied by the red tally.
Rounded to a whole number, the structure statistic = 16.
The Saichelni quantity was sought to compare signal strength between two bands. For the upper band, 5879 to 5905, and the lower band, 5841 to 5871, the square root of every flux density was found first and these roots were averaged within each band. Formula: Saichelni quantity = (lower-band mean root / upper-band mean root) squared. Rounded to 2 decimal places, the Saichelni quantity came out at 1.08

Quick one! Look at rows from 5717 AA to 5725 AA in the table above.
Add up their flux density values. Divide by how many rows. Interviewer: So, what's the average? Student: 3.50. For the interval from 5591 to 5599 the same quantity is 3.17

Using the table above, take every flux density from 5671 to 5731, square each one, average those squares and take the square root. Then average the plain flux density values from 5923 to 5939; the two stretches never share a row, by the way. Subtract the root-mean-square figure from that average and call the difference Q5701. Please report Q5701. 0.07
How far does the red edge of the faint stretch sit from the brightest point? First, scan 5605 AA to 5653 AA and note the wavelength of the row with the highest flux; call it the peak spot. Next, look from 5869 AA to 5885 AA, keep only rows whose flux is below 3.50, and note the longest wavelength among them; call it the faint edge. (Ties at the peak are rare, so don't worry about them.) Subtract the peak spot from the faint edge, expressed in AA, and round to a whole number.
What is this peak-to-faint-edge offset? 254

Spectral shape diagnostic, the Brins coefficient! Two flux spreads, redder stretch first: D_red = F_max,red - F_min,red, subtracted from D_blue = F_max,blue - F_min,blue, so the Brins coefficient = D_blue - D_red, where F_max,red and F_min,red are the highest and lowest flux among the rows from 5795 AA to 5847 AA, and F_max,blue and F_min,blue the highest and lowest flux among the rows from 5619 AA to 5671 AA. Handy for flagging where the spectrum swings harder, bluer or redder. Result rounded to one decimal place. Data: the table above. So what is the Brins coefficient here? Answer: 0.4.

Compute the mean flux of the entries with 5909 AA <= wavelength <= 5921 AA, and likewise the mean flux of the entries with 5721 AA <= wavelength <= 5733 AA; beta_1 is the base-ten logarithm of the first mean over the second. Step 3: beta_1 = -0.02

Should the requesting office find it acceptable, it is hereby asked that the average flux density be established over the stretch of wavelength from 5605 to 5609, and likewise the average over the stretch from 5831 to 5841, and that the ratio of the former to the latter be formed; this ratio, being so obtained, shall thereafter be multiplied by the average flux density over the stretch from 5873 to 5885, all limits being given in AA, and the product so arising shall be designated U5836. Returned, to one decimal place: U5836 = 3.7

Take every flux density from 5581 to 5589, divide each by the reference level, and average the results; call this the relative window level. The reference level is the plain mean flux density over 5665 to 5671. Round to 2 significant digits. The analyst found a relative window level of 0.94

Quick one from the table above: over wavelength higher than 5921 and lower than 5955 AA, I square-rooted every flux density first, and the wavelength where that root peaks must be 5932 AA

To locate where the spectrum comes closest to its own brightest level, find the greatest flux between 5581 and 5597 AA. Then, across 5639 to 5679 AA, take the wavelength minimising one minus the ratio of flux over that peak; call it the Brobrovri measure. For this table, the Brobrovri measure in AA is 5668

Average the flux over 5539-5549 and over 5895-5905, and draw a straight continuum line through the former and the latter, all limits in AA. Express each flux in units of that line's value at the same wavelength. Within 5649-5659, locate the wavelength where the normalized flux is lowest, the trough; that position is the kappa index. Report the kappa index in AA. 5656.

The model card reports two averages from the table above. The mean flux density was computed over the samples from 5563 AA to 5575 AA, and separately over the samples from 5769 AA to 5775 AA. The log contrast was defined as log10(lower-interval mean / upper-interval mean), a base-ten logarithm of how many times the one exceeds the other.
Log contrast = -0.04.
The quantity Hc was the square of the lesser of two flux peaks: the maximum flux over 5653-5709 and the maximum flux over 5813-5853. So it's 14.7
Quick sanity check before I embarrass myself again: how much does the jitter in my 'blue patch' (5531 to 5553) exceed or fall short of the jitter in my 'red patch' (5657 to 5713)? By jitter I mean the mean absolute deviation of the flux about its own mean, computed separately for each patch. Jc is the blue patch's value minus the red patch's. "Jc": 0.01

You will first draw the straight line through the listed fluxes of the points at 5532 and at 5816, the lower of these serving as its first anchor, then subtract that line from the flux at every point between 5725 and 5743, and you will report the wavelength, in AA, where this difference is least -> 5742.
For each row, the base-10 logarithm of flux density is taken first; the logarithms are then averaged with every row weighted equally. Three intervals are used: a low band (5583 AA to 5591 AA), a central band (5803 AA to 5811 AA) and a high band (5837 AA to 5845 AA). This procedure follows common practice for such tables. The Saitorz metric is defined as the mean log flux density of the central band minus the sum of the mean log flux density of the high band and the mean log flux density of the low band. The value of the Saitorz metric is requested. -0.467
